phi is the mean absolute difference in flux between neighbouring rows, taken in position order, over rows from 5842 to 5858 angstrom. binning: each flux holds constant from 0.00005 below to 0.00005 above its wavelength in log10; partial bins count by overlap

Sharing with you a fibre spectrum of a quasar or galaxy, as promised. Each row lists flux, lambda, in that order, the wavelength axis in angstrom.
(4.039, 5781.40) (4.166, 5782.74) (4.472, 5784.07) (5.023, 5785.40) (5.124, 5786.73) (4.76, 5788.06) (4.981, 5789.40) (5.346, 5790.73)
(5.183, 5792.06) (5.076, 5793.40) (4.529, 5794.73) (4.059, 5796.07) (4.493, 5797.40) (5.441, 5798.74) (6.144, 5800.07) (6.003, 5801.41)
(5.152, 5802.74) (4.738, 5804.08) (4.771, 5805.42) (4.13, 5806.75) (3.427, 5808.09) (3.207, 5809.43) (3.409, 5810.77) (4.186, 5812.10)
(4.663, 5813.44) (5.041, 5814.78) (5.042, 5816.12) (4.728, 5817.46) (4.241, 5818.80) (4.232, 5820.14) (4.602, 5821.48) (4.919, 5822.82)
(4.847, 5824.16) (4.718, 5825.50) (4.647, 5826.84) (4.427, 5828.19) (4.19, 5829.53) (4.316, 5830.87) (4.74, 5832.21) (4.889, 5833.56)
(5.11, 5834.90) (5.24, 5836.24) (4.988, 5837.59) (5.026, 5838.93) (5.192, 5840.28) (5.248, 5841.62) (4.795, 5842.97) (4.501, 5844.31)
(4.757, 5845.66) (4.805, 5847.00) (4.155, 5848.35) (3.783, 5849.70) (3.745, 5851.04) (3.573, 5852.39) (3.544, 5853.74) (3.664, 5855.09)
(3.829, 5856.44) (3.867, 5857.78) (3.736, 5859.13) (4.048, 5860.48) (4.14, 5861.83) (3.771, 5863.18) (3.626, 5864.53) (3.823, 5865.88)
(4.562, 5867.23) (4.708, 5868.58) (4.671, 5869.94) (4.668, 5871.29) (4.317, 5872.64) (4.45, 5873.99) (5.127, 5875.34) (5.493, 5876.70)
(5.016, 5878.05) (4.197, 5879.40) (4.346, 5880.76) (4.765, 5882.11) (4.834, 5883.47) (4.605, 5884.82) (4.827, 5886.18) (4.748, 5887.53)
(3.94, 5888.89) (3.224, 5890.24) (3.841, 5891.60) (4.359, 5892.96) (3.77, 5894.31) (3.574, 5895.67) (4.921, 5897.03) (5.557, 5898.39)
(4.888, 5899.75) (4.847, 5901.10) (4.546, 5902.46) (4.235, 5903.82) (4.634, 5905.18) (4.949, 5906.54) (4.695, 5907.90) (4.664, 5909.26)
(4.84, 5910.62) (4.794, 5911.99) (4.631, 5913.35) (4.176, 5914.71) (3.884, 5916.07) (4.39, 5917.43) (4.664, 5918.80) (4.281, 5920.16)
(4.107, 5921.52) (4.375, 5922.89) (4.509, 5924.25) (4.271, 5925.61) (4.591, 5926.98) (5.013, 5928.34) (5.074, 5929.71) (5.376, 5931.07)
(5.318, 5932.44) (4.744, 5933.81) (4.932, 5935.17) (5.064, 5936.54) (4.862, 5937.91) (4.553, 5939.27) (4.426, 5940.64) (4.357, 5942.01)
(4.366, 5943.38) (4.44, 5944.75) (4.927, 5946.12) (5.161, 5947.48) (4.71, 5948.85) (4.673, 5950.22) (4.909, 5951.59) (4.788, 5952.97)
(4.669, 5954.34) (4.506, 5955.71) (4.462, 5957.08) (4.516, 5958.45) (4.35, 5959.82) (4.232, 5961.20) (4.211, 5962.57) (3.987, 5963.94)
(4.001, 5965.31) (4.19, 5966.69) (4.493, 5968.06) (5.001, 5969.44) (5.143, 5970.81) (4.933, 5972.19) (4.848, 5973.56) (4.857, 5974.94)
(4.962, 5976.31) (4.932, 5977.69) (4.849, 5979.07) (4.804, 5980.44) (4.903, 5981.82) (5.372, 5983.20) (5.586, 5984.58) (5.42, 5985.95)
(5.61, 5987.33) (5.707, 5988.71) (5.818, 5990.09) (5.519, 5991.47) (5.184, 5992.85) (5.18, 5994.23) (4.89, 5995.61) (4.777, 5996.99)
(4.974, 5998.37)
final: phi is 0.20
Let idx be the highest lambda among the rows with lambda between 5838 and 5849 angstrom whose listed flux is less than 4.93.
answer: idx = 5848.35 angstrom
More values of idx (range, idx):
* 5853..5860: 5859.13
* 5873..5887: 5886.18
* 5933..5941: 5940.64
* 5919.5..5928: 5926.98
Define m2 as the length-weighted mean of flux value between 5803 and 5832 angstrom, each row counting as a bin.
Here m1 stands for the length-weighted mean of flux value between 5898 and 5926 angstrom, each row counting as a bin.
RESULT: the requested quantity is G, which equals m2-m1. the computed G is -0.14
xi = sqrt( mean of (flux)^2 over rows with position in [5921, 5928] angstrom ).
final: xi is 4.4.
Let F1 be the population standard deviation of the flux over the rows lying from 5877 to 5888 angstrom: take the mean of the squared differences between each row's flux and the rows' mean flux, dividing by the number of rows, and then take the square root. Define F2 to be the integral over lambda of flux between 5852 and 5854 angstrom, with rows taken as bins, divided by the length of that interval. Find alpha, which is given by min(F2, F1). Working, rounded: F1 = 0.25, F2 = 3.6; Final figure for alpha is 0.25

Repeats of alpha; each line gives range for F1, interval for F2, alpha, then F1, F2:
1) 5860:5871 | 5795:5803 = 0.40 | 0.40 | 5.2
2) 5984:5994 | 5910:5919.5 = 0.19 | 0.19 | 4.5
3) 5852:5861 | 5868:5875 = 0.16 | 0.16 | 4.6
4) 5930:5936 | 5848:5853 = 0.26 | 0.26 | 3.8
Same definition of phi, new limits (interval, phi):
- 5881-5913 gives 0.39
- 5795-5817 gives 0.46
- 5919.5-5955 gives 0.21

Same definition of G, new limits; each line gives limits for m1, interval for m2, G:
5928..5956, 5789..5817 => -0.09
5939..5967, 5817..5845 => 0.24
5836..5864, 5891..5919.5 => 0.23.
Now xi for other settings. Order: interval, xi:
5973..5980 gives 4.9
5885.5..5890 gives 4.5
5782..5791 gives 4.9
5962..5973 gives 4.5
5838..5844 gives 5.1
